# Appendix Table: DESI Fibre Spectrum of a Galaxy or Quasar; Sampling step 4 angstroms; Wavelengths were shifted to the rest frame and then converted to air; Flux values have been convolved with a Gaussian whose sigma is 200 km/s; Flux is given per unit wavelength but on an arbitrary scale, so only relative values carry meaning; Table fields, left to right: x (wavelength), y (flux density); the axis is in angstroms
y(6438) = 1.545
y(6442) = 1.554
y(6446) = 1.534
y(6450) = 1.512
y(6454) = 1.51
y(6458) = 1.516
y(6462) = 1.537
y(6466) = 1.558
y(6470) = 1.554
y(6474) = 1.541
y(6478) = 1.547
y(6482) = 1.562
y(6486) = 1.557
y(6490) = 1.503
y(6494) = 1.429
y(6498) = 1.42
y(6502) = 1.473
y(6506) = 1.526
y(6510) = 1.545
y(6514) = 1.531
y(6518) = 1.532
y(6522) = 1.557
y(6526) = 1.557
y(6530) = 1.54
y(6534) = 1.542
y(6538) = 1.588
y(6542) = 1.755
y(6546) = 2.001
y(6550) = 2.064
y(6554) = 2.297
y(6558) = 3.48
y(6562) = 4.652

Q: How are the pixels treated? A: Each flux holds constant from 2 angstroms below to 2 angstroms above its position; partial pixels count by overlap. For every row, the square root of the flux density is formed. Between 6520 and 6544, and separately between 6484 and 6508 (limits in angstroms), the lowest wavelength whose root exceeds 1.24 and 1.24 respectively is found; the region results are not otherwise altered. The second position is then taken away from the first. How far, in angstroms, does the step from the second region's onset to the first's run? 36 angstroms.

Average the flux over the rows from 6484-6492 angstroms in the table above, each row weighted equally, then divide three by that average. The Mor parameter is 1.96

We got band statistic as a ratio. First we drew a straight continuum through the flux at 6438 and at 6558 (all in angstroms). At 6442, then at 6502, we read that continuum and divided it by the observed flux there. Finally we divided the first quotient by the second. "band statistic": 0.59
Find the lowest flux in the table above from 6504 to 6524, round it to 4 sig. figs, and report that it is 1.526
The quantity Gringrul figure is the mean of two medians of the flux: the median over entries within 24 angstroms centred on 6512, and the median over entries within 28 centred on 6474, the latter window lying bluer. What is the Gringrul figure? 1.54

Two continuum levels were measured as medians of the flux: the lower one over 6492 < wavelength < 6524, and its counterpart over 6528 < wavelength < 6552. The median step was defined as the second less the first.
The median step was 0.14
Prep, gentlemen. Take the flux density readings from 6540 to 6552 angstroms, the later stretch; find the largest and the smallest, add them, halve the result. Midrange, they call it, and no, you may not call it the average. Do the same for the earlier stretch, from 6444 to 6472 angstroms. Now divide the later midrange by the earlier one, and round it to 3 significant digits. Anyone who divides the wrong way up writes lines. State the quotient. 1.24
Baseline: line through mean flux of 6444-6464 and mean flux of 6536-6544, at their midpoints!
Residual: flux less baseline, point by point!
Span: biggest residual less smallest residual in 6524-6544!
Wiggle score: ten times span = 2.0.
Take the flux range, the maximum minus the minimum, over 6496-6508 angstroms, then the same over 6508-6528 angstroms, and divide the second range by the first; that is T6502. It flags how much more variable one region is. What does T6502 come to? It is 0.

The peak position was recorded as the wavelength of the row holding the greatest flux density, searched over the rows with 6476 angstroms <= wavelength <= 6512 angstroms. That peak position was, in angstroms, 6482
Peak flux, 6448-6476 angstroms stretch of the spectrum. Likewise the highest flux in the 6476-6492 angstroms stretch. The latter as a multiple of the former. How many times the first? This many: 1.00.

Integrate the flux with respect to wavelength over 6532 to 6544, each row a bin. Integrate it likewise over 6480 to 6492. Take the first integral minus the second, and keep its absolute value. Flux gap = 1.1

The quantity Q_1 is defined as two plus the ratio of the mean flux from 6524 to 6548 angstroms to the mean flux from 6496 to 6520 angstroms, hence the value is 3.11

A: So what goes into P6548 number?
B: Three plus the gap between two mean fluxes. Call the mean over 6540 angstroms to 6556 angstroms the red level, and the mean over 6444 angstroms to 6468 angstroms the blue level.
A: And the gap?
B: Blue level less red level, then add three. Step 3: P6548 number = 2.50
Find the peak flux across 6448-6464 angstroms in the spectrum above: 1.537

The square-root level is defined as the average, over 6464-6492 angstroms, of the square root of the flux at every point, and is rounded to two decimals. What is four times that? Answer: 4.97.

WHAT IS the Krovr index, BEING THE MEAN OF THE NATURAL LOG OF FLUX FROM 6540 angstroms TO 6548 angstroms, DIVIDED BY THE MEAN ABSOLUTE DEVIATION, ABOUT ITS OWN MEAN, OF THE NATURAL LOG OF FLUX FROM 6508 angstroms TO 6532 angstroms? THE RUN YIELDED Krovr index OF 104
